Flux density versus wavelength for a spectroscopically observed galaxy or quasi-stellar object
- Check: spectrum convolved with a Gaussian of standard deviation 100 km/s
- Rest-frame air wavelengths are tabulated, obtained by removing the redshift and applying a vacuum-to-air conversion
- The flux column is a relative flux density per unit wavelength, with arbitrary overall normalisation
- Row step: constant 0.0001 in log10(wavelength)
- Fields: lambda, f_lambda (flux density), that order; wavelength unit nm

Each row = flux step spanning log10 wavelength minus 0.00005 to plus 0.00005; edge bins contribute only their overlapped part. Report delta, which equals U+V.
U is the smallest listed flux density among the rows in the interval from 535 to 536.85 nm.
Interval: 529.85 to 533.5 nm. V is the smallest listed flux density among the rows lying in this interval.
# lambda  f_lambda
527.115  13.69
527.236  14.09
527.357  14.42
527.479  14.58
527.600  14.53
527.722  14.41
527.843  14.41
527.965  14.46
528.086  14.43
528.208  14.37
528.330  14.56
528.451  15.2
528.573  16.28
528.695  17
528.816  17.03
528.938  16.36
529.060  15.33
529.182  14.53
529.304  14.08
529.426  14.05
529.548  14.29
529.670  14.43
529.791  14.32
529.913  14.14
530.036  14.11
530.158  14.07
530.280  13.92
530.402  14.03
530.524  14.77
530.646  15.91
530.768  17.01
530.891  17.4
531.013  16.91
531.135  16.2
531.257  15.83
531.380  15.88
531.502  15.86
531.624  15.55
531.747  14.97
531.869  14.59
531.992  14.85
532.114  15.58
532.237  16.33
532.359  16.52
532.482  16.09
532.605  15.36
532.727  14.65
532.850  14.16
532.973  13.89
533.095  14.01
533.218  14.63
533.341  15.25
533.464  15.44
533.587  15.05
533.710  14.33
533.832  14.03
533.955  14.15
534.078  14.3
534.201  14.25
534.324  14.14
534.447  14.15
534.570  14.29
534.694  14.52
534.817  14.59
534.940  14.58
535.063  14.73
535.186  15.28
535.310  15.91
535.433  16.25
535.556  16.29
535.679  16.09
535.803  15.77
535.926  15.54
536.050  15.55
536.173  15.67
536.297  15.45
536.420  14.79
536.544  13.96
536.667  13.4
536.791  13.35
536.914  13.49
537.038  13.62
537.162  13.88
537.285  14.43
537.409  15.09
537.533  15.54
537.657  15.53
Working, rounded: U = 13.35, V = 13.89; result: 27.2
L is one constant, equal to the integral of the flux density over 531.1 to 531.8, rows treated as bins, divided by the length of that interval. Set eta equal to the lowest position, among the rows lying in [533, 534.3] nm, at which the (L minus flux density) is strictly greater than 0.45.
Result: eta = 533.095 nm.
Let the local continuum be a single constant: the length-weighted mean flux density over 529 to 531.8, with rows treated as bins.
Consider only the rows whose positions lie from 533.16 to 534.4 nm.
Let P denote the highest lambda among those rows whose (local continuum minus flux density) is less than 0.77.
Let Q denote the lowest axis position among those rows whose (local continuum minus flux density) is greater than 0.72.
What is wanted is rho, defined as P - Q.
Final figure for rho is -0.12 nm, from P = 533.587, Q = 533.710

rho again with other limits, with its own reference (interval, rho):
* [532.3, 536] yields 3.08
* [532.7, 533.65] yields 0.74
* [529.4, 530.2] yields 0.24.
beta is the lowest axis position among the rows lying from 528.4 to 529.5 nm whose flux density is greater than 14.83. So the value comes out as 528.451 nm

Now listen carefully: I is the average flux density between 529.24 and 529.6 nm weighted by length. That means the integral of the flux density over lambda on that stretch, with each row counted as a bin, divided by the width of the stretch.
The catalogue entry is 14.1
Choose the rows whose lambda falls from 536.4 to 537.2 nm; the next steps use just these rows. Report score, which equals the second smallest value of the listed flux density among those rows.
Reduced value 13.4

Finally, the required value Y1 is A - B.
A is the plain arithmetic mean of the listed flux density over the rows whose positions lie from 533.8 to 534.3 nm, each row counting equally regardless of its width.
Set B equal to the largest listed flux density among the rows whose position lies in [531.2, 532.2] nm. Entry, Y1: -1.7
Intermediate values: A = 14.2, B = 15.88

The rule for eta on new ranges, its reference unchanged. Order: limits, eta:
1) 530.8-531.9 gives 531.747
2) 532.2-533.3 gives 532.727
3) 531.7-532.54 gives 531.747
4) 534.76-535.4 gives 534.817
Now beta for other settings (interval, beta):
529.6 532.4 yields 530.646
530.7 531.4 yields 530.768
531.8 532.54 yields 531.992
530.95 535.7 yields 531.013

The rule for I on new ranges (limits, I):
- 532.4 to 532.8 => 15.4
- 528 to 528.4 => 14.5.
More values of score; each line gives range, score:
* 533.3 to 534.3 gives 14.15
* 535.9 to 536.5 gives 15.45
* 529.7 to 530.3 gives 14.07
